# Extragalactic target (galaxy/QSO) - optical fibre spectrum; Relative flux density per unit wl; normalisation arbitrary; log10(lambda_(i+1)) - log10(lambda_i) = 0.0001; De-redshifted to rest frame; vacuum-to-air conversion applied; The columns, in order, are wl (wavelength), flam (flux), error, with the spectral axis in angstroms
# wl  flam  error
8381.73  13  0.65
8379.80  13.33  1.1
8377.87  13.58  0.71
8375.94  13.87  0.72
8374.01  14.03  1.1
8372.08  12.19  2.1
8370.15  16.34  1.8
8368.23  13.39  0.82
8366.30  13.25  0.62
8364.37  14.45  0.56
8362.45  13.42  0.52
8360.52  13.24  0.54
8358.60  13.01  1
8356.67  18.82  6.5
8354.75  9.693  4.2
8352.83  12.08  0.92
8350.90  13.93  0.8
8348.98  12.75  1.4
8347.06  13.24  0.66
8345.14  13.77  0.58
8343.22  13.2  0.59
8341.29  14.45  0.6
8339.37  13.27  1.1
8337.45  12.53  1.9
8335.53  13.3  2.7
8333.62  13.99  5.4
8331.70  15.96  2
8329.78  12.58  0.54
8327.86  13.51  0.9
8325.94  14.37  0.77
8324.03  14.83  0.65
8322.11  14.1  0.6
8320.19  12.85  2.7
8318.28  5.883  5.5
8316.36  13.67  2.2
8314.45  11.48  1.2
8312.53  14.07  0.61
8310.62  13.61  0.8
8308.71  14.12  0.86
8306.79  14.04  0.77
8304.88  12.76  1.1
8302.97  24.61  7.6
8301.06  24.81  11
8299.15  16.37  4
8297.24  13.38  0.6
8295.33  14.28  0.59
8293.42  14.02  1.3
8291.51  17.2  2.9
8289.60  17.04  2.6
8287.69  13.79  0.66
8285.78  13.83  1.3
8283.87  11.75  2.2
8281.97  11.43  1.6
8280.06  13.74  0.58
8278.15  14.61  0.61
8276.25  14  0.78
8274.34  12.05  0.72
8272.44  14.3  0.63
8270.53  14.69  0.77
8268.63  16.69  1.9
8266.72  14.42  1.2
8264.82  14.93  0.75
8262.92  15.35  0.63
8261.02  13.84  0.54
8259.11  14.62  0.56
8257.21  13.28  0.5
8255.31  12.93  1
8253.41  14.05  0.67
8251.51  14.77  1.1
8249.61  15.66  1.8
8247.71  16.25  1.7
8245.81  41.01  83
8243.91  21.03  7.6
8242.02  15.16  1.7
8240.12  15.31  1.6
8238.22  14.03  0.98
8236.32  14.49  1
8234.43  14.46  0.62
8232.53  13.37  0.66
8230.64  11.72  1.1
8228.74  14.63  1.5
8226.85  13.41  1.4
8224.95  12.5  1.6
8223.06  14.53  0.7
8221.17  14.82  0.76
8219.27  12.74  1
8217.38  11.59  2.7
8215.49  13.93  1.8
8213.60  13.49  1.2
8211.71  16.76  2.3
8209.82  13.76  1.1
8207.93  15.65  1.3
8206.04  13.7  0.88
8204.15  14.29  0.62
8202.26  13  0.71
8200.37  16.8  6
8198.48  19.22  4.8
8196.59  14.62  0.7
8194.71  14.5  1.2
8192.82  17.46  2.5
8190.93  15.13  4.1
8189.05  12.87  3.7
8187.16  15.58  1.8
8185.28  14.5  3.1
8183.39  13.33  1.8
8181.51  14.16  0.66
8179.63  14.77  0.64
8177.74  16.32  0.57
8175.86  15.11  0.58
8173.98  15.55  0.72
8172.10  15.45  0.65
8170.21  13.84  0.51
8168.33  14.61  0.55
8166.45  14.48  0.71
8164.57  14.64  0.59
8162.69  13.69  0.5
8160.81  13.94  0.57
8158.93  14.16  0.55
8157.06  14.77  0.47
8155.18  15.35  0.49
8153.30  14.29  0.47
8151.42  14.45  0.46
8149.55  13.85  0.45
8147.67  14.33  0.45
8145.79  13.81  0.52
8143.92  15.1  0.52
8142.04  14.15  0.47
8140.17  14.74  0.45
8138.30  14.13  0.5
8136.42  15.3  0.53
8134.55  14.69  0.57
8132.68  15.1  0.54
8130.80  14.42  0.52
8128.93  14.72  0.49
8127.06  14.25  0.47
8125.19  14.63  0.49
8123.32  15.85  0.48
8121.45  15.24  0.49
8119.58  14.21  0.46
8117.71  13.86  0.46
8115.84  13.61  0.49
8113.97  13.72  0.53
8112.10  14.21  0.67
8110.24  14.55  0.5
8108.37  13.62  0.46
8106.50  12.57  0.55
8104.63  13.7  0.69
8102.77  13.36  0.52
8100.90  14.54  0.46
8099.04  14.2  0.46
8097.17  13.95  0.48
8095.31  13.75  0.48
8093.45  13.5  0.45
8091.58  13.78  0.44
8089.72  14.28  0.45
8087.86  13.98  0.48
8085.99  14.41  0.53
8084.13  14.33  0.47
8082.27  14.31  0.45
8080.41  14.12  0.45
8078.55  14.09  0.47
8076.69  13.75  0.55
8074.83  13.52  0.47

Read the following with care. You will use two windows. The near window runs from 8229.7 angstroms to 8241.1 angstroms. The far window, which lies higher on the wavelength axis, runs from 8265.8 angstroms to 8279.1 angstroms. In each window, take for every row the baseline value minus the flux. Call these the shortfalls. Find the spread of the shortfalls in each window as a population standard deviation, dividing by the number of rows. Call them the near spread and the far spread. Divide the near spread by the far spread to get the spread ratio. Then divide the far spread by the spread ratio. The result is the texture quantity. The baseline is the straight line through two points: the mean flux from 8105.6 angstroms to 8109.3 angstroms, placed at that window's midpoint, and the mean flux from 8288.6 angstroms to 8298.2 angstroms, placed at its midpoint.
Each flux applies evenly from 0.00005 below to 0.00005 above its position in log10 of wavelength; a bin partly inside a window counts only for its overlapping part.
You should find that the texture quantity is 1.5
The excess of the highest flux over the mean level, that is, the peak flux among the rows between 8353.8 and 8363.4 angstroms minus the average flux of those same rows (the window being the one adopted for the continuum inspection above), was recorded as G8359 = 5.2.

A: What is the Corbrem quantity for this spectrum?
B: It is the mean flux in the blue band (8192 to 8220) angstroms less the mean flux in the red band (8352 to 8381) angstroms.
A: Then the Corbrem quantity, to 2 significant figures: 1.1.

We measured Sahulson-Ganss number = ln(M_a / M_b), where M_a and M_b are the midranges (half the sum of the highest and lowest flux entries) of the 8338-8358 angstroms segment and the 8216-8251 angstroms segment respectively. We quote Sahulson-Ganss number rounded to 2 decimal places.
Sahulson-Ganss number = -0.61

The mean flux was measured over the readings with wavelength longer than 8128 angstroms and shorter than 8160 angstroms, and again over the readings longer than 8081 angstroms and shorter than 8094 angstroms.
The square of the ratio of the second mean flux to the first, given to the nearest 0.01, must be 0.94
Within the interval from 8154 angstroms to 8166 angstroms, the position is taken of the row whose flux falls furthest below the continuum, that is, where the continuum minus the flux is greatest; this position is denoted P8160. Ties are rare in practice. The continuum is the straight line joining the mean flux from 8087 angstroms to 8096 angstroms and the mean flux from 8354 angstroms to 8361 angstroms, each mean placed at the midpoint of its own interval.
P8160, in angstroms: 8162.69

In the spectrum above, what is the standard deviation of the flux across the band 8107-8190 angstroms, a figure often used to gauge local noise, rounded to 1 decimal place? 0.7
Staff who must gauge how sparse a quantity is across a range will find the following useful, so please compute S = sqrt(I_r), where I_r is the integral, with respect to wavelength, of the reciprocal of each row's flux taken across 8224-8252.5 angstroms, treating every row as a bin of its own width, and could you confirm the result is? 1.4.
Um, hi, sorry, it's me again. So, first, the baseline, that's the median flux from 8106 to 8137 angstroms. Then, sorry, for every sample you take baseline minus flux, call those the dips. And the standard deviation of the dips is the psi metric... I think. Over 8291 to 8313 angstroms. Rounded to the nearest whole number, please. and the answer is 4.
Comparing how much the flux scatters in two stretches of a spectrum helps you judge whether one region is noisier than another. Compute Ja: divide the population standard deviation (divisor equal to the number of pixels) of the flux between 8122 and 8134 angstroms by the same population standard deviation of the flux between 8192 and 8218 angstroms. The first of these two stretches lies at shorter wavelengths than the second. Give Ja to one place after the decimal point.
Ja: 0.3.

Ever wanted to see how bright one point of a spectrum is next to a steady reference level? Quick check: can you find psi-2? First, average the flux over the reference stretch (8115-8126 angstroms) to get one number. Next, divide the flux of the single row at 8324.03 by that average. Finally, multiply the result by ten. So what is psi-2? 10.2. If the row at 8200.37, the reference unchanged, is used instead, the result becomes 11.5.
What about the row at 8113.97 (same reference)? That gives 9.4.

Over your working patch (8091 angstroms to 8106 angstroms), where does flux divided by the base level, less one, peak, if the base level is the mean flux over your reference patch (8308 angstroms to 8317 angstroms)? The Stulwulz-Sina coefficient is 8100.90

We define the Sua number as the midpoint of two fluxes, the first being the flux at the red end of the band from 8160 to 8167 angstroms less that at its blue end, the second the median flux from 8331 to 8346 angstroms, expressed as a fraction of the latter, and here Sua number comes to 0.520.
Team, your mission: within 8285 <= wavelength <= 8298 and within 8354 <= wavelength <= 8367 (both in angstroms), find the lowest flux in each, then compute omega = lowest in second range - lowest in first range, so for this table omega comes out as -3.7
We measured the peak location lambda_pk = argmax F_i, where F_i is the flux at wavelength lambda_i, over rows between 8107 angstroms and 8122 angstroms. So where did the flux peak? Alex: 8121.45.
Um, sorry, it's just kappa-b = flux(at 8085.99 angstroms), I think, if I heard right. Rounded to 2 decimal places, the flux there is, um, 14.41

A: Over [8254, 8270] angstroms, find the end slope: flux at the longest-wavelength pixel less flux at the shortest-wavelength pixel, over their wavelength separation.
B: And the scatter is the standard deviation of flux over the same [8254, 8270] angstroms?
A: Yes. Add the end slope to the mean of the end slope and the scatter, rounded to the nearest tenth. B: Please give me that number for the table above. 1.0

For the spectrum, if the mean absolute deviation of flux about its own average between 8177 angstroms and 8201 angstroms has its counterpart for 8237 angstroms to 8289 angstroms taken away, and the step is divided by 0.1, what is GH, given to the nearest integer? -11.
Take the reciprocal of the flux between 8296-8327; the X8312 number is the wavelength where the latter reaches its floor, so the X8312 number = 8301.06 angstroms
